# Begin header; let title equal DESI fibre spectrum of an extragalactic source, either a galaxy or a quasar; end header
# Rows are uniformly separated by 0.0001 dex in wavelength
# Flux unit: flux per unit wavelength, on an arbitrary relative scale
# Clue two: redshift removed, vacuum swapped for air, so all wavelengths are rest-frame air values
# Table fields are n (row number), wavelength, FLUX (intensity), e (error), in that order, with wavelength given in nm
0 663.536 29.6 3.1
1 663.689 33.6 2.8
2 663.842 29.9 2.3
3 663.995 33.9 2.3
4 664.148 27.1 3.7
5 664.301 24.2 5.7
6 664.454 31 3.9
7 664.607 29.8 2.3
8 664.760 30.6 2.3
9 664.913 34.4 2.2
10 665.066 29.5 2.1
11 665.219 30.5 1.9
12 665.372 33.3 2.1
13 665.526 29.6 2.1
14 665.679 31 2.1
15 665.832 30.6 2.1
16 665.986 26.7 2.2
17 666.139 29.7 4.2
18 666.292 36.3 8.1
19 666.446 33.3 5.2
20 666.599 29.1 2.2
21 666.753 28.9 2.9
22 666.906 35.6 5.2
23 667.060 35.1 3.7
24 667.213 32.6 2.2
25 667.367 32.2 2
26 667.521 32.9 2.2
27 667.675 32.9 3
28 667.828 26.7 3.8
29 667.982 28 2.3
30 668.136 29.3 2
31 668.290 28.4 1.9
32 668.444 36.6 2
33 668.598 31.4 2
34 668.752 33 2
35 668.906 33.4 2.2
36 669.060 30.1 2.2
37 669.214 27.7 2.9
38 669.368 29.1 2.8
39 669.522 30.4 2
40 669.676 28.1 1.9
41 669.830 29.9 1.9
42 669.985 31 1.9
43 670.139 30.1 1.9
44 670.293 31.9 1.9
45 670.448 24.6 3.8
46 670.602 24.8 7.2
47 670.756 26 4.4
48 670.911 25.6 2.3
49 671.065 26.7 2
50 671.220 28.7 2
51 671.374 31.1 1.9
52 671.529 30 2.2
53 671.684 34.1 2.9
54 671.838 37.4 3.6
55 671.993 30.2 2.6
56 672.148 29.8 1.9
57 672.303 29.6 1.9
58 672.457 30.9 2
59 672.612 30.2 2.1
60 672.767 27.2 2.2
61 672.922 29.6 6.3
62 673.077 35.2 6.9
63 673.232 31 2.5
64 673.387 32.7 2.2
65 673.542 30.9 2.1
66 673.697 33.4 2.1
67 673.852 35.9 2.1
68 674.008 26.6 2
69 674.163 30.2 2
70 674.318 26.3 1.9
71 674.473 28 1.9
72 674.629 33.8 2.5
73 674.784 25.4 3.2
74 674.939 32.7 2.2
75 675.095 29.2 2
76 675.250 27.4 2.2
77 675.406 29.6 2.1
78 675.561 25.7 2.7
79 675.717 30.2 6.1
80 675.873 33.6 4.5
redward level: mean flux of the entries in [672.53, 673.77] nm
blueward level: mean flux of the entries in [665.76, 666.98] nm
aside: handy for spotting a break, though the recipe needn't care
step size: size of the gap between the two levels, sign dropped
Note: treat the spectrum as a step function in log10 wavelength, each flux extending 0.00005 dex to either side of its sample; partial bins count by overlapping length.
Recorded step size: 0.0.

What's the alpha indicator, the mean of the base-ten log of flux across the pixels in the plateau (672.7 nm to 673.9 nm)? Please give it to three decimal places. 1.503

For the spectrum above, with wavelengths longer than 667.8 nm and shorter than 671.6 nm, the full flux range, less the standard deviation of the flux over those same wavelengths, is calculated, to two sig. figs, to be 9.2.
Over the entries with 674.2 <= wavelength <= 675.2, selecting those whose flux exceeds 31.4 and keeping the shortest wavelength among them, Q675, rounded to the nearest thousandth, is 674.629 nm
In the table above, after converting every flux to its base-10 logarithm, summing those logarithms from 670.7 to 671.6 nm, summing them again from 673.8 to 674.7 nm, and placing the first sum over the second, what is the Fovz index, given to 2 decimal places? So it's 0.98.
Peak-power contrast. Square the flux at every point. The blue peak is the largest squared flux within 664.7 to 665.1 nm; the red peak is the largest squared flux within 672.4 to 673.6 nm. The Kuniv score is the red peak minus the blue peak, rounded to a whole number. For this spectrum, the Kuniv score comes 56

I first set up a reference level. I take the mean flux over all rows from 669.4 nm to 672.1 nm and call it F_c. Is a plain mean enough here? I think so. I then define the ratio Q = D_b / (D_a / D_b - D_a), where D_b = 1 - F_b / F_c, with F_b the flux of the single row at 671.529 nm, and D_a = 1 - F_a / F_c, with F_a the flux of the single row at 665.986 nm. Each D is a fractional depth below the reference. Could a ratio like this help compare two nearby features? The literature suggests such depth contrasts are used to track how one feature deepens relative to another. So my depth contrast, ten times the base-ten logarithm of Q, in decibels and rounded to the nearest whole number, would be -24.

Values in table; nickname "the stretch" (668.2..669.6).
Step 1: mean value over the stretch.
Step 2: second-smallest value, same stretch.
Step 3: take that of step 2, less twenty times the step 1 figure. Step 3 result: -594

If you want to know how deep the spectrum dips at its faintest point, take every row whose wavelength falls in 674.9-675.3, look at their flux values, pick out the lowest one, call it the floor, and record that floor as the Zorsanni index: 27.4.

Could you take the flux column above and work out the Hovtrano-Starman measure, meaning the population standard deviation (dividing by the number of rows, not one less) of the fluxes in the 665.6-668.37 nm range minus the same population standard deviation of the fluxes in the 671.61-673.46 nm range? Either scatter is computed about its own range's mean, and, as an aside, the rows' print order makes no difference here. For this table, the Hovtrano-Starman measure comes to 0.1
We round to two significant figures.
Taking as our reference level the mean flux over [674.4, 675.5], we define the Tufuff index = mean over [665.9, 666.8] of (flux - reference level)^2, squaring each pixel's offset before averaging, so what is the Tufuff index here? 12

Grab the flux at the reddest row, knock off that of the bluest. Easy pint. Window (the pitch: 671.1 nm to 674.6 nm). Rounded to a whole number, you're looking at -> -1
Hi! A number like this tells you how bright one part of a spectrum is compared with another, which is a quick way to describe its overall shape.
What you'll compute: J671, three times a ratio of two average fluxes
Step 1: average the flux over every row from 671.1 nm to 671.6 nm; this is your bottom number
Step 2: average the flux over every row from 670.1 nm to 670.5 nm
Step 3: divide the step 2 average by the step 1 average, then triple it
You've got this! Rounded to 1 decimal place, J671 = 2.9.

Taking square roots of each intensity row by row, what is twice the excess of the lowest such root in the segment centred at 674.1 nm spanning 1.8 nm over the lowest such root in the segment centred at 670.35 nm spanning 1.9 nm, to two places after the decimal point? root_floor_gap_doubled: 0.16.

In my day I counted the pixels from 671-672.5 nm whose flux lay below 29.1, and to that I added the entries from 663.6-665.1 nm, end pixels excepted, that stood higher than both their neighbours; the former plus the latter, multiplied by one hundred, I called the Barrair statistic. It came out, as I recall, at 500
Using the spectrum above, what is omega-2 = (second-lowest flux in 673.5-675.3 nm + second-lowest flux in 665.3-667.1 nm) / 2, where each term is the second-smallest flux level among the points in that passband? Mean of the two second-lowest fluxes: 27.6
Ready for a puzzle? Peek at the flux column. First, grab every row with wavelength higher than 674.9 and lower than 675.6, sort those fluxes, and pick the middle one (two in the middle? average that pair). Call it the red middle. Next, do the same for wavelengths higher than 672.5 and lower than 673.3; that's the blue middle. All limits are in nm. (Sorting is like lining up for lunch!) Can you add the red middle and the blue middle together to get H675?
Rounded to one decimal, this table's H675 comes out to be 59.4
